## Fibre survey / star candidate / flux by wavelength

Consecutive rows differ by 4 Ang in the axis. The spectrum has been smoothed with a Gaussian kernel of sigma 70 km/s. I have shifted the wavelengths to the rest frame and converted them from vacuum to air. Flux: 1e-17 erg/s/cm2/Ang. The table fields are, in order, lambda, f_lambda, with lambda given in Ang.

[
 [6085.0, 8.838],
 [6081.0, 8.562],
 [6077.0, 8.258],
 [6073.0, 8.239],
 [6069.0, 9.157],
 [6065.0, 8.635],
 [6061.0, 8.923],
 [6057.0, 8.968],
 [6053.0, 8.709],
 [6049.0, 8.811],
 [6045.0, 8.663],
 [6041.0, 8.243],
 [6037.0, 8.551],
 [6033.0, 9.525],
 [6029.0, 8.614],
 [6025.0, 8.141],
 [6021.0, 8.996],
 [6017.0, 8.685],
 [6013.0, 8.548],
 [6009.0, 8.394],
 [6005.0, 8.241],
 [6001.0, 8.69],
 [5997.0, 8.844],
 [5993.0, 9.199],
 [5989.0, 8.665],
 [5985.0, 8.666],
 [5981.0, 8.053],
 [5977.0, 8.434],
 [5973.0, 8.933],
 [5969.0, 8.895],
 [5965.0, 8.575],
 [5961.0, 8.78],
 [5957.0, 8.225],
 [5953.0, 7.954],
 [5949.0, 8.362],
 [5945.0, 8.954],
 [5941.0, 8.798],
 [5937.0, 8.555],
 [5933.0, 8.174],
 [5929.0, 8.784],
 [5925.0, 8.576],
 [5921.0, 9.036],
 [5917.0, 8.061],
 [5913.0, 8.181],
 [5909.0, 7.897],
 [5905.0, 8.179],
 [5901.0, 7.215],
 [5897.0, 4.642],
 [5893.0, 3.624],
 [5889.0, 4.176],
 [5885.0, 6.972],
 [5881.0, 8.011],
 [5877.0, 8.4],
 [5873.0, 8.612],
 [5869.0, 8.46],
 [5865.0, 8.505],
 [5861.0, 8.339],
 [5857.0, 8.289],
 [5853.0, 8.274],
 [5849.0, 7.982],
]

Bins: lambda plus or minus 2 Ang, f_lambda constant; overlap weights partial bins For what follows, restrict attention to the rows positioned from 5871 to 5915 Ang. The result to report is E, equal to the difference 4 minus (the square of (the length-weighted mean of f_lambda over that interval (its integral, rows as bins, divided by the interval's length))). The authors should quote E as -44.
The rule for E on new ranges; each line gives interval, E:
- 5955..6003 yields -71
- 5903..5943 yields -67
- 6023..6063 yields -72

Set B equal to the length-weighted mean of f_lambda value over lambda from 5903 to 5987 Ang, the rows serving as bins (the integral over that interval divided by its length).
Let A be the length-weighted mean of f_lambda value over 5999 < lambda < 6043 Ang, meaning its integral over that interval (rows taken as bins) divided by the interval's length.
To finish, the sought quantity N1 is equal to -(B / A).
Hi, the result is -0.99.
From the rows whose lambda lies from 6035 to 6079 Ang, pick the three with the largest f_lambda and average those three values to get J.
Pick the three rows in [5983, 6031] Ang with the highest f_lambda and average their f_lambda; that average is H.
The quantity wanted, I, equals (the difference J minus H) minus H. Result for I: -9.0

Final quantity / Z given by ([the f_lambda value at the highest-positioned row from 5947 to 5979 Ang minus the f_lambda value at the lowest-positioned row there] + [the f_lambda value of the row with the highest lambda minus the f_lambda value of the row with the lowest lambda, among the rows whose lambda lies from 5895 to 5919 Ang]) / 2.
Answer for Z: 1.7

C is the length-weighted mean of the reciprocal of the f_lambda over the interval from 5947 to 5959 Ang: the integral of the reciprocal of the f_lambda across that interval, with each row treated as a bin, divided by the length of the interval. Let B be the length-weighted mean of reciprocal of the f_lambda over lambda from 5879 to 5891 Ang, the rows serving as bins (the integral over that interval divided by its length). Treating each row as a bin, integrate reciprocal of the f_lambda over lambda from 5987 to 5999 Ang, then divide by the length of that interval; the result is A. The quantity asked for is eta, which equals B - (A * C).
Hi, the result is 0.155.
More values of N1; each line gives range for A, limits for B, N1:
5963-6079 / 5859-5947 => -0.89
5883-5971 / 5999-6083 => -1.11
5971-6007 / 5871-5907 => -0.77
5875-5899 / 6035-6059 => -1.45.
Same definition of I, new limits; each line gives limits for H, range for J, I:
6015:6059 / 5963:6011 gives -9.3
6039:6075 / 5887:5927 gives -9.4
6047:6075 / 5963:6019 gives -9.0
